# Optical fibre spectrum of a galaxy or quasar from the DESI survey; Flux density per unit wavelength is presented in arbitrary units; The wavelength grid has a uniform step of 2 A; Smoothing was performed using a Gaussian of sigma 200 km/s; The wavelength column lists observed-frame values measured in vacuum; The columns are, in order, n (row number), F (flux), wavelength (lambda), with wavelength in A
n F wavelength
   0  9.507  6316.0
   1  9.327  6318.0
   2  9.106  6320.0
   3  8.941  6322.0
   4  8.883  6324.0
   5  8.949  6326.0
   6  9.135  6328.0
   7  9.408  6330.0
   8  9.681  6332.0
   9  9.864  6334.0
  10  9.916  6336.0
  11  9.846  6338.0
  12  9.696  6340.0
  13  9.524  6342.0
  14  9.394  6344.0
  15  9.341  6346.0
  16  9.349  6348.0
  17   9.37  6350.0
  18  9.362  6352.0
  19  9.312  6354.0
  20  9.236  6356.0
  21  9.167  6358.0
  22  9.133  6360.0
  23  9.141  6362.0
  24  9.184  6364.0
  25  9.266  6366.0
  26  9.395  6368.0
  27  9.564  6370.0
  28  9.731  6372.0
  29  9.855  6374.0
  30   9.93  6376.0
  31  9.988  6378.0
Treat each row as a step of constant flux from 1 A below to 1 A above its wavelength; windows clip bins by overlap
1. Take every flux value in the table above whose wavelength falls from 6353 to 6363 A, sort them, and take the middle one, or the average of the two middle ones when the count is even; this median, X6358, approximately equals 9.2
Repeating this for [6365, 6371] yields 9.4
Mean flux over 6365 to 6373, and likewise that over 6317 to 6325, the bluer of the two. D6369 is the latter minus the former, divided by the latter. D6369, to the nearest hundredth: -0.05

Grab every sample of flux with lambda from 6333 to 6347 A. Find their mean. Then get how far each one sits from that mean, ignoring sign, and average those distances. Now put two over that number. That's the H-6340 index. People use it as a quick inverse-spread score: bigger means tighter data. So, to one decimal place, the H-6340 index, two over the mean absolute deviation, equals 9.9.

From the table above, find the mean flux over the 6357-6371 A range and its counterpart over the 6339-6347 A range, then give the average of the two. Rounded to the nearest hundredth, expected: 9.38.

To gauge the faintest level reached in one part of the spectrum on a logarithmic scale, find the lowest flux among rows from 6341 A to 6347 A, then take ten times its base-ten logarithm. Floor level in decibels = 9.70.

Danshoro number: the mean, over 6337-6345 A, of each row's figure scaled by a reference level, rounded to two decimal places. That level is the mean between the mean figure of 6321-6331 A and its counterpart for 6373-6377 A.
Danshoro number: 1.01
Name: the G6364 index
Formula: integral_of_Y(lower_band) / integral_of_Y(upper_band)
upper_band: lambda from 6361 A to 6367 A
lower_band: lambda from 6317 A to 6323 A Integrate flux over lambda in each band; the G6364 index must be 0.99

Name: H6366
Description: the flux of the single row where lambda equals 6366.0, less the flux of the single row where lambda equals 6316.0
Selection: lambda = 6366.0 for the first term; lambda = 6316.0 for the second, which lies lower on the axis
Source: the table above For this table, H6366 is -0.2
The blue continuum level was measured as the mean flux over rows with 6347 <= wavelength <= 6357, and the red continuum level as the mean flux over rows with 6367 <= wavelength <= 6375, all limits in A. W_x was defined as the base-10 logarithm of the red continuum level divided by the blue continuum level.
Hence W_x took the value 0.014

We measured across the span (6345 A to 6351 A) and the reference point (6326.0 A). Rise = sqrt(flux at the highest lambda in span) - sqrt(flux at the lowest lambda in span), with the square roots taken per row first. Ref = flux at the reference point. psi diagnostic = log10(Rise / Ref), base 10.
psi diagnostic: -3.3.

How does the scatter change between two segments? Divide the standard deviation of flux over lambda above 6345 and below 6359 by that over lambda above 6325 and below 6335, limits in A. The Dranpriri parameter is 0.2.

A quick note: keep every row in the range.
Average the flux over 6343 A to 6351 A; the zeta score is 9.4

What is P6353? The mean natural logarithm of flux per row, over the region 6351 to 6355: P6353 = 2.23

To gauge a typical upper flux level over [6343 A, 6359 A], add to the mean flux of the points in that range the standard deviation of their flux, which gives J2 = 9.39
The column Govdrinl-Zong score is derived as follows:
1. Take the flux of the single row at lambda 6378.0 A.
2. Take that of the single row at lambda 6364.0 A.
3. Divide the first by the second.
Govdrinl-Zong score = 1.09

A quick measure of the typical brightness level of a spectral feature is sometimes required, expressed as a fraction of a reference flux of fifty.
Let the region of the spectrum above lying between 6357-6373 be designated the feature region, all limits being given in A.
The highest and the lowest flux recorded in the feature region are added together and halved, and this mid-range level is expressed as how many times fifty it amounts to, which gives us 0.189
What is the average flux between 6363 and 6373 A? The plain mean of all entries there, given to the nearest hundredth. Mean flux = 9.43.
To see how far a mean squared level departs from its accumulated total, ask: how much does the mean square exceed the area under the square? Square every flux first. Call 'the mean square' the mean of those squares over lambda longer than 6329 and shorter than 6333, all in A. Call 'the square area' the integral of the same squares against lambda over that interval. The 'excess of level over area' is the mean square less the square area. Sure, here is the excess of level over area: -273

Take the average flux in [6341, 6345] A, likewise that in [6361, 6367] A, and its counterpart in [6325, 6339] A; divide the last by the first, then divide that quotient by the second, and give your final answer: 0.110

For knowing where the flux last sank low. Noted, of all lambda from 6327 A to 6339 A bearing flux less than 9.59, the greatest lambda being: 6330.0 A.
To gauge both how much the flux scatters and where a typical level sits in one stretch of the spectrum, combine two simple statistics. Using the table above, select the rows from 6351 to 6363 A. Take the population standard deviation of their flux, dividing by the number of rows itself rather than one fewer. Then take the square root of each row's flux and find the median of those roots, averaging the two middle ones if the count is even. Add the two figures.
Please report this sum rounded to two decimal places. 3.12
